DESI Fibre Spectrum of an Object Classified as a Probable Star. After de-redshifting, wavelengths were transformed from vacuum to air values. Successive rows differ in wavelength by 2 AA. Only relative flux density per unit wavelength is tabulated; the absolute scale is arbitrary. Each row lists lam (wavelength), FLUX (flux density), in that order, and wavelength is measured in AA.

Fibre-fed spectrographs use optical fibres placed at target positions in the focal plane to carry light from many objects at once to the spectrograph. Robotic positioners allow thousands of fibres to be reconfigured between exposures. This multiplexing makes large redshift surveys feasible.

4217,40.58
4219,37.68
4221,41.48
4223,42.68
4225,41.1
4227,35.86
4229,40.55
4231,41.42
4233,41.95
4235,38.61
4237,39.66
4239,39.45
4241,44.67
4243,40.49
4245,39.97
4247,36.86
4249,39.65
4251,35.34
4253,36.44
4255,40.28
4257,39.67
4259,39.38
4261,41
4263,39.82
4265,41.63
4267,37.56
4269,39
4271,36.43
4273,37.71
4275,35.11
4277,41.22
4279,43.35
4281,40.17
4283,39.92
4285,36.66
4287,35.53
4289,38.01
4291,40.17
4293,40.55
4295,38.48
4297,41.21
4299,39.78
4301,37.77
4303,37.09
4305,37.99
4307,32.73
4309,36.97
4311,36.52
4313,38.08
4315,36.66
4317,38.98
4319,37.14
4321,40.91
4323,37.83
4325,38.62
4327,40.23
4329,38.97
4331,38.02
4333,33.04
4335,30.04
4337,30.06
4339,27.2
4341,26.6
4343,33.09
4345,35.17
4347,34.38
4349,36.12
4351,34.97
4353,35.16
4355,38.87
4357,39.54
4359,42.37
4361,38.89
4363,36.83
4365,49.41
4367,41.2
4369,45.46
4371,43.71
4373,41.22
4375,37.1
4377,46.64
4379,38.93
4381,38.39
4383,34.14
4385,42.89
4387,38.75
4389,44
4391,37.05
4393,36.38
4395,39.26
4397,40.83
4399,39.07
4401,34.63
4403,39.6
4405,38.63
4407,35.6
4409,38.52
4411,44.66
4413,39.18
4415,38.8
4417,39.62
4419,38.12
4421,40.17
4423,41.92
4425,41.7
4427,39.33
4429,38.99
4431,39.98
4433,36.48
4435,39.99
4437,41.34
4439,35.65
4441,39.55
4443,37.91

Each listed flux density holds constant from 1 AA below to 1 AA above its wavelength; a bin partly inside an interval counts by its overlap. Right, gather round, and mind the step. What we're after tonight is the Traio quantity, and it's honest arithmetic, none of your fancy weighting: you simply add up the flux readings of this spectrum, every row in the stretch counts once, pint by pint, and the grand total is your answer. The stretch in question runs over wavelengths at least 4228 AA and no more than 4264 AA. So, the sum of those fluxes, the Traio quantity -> 715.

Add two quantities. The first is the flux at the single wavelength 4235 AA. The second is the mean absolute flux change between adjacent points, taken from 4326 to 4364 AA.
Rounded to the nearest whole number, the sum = 41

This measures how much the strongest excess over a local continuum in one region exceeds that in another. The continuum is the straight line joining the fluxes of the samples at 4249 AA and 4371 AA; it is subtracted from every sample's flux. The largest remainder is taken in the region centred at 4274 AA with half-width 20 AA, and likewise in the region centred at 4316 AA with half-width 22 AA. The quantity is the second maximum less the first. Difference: -2.7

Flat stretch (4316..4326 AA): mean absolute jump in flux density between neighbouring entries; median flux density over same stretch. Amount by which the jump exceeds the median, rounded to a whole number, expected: -36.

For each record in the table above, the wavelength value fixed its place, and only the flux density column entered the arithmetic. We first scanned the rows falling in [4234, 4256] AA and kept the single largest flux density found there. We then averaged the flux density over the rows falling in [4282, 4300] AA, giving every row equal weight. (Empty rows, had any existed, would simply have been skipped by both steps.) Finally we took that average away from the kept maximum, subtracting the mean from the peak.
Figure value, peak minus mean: 5.7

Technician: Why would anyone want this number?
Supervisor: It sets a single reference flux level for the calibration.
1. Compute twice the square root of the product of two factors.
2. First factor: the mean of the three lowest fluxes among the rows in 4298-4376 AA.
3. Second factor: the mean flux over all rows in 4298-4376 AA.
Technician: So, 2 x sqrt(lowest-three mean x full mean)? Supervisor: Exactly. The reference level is 65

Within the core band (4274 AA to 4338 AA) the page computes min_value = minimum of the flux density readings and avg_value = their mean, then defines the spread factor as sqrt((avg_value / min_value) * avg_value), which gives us 6.89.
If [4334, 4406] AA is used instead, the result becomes 7.36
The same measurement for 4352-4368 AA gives 6.79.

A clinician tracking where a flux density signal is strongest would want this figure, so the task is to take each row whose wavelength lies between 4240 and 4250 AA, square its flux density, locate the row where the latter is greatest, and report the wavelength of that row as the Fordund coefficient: 4241 AA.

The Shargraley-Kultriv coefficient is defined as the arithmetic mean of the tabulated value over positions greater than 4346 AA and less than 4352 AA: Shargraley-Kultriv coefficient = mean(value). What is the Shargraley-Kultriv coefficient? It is 35.2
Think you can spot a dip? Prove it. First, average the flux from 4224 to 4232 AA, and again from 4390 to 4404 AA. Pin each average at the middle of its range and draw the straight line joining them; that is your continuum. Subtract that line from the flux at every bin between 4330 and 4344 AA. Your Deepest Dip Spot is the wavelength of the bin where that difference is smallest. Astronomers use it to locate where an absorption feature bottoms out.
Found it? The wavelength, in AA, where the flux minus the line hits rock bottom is 4341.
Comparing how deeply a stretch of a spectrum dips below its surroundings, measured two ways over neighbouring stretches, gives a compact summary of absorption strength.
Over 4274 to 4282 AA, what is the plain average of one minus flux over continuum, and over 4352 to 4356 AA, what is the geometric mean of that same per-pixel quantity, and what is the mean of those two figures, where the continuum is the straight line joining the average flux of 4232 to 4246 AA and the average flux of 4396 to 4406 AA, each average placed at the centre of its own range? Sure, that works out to 0.02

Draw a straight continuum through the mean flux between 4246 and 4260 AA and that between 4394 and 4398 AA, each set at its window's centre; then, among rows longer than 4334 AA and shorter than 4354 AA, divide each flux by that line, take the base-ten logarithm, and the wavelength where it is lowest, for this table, 4341 AA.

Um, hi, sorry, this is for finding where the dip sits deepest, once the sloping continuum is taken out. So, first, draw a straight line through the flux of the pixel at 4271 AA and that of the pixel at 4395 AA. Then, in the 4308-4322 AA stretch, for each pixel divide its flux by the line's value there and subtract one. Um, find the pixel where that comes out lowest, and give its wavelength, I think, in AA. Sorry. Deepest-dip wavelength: 4311 AA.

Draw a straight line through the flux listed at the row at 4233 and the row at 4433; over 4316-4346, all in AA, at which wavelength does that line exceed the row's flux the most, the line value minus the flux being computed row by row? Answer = 4341 AA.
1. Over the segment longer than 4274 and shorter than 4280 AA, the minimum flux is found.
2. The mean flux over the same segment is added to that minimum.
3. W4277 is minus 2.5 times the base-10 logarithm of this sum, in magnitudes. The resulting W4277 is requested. -4.69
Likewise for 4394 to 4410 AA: -4.66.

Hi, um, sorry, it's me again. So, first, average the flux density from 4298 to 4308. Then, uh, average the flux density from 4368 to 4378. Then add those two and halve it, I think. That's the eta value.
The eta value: 39.9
